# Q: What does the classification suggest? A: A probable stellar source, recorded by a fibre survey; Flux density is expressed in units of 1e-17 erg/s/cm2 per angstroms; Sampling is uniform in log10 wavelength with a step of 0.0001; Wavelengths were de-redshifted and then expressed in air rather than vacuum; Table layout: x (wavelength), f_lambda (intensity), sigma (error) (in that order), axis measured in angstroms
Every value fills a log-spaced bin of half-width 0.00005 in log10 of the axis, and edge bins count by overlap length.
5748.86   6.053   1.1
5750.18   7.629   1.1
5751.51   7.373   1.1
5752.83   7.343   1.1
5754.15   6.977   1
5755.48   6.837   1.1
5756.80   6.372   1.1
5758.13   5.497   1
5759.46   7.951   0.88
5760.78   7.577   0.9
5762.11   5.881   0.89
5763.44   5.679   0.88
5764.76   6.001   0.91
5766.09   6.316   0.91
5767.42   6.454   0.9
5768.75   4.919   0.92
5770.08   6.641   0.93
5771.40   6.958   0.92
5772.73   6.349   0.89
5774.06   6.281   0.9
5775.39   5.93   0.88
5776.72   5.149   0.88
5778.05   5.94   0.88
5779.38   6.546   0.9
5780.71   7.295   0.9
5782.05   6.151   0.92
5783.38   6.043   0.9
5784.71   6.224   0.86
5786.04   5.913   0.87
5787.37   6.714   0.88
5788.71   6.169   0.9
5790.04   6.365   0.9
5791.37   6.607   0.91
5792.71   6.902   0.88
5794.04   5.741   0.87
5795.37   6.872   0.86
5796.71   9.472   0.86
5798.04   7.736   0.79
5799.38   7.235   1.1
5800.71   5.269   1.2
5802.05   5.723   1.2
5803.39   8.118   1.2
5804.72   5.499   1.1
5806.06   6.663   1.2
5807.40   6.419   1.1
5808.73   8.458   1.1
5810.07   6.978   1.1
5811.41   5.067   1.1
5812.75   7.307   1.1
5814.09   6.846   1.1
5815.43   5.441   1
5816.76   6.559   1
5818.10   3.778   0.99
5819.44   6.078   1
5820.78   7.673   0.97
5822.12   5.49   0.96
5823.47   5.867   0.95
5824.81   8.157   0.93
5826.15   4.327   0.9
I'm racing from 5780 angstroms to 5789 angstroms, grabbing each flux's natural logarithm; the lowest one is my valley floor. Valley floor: 1.78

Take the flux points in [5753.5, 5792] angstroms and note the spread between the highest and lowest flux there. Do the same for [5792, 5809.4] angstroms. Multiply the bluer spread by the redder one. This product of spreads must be 13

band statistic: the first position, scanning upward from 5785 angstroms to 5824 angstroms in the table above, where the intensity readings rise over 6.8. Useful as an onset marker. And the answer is 5792.71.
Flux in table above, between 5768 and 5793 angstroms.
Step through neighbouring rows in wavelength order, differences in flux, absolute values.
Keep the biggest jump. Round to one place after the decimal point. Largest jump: 1.7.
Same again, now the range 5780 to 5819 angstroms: 2.8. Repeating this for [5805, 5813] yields 2.2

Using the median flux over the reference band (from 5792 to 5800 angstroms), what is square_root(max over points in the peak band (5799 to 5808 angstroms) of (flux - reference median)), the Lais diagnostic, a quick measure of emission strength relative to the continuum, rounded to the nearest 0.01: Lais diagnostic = 1.02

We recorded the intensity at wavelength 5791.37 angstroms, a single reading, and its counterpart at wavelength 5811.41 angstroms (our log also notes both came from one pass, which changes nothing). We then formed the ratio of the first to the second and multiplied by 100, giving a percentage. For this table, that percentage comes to 130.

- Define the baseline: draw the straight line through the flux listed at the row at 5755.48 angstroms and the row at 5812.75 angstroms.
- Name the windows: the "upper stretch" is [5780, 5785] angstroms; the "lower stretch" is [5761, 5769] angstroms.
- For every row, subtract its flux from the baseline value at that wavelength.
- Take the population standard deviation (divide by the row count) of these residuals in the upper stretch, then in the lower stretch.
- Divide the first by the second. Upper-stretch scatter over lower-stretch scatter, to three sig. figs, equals 1.02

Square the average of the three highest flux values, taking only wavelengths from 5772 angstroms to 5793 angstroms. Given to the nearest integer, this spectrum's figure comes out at 49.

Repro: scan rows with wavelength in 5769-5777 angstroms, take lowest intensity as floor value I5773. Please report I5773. 5.149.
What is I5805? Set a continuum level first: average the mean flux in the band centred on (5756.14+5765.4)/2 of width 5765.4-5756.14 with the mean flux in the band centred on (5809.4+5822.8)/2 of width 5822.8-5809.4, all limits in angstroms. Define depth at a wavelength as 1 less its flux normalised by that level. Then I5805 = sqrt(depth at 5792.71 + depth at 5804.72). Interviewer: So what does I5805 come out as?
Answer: 0.15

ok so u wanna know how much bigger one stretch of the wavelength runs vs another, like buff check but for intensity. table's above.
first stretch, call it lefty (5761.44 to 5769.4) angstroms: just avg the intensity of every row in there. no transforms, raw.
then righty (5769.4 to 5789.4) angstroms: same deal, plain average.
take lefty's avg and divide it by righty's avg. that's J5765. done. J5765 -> 0.93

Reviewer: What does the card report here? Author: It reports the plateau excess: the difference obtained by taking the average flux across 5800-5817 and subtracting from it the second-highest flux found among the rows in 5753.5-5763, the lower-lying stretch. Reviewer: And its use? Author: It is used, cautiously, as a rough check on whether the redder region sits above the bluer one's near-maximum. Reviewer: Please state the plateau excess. -1.09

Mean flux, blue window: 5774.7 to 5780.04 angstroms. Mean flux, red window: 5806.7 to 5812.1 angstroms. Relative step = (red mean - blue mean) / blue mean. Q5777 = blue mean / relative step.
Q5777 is 41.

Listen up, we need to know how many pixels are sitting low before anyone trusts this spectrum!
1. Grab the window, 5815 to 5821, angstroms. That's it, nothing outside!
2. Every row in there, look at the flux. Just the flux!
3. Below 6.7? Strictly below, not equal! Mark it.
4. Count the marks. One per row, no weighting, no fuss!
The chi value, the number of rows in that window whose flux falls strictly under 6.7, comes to 4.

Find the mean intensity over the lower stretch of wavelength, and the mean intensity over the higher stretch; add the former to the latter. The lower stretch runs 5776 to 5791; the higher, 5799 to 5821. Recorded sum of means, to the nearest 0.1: 12.6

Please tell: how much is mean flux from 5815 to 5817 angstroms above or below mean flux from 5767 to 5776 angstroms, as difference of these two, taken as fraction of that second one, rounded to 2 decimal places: -0.04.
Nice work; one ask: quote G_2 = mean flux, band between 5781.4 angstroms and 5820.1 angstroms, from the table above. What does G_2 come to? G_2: 6.5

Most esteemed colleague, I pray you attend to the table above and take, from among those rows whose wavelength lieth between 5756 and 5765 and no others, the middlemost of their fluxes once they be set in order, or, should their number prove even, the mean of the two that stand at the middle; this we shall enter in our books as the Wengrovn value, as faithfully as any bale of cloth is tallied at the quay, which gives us 6.00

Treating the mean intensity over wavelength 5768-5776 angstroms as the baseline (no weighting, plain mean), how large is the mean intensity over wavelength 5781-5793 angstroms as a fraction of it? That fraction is 1.03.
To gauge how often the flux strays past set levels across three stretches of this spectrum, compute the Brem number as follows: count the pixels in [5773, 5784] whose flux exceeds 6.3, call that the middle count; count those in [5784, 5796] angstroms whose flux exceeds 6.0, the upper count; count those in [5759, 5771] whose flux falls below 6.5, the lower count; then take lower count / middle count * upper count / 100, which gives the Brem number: 0.21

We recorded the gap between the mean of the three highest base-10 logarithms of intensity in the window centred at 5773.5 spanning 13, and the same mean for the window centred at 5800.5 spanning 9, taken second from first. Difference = -0.098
